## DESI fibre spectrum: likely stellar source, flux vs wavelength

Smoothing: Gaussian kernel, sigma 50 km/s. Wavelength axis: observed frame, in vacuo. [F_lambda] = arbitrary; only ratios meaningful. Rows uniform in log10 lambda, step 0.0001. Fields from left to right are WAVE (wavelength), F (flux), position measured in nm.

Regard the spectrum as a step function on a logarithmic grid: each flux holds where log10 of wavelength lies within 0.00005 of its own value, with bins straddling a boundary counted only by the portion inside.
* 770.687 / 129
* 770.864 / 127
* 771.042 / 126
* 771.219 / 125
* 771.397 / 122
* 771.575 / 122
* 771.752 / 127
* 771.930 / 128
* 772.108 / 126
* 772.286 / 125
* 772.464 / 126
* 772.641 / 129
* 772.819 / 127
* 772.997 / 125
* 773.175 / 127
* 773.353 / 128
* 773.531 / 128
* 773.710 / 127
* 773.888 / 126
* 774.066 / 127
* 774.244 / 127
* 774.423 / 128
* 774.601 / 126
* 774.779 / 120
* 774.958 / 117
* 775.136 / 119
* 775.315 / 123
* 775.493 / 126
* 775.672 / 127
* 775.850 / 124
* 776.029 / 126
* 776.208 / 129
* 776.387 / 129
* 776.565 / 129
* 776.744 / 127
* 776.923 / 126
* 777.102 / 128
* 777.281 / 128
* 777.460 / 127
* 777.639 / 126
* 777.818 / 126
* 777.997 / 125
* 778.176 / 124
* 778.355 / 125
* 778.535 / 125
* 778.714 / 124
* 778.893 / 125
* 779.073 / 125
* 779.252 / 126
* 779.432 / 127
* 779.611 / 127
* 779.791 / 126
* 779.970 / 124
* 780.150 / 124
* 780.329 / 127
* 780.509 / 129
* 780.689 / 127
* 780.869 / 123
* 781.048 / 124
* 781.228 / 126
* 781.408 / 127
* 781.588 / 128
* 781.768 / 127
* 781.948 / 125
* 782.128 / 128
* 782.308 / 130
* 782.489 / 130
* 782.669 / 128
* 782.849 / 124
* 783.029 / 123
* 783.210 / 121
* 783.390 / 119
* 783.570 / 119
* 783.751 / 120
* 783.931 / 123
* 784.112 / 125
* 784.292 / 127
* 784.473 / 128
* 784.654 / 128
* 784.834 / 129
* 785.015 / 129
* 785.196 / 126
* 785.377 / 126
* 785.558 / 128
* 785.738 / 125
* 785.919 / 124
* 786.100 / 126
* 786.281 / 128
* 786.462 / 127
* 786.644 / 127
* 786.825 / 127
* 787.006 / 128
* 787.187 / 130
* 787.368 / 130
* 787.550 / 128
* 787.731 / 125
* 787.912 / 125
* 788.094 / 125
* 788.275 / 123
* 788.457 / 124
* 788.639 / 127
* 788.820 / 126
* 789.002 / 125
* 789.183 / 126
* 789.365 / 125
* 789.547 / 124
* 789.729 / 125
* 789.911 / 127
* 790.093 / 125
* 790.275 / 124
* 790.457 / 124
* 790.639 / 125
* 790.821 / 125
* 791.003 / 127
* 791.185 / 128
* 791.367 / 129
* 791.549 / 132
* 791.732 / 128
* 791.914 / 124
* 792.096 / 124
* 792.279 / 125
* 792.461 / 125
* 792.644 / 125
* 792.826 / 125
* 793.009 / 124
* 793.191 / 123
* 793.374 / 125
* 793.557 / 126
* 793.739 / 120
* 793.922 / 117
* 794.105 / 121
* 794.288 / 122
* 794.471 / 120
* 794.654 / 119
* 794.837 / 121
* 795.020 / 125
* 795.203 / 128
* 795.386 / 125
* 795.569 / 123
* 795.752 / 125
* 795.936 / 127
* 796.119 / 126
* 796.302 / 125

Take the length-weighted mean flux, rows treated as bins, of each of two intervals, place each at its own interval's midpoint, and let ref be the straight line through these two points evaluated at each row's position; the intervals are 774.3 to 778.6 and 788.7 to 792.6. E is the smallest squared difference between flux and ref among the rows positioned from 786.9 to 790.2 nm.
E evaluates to 0.03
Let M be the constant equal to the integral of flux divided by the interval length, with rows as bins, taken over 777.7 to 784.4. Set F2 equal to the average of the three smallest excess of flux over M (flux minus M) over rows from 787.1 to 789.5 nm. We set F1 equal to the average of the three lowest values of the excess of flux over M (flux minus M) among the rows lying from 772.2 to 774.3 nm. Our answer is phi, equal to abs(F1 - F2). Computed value 1.3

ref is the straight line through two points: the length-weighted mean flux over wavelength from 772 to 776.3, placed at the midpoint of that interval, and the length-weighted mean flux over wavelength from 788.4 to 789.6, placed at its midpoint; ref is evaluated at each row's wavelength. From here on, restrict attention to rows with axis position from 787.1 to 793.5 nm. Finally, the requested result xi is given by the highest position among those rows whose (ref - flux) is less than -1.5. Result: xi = 791.732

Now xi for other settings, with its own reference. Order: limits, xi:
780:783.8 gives 782.669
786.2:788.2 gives 787.550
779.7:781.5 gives 781.408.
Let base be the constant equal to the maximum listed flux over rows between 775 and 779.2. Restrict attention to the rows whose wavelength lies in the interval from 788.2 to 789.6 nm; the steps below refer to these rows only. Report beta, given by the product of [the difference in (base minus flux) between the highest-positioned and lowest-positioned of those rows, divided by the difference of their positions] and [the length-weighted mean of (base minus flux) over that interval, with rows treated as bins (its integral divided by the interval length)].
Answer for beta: -3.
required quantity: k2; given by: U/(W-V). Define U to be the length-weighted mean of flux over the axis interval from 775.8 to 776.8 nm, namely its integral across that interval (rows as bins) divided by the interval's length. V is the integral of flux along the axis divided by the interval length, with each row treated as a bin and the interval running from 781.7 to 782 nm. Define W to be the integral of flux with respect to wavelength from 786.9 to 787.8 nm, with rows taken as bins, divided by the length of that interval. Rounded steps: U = 127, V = 126.1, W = 128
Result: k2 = 57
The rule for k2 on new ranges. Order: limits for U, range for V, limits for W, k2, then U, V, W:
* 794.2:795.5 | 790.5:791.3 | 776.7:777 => 1193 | 123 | 126.3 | 126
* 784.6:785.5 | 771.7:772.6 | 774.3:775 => -39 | 128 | 126.5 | 123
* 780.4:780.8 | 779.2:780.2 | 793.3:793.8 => -74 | 127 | 125.7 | 124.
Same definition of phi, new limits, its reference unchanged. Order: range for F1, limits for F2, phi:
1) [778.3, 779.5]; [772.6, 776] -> 6.0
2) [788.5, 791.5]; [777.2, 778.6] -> 0.7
